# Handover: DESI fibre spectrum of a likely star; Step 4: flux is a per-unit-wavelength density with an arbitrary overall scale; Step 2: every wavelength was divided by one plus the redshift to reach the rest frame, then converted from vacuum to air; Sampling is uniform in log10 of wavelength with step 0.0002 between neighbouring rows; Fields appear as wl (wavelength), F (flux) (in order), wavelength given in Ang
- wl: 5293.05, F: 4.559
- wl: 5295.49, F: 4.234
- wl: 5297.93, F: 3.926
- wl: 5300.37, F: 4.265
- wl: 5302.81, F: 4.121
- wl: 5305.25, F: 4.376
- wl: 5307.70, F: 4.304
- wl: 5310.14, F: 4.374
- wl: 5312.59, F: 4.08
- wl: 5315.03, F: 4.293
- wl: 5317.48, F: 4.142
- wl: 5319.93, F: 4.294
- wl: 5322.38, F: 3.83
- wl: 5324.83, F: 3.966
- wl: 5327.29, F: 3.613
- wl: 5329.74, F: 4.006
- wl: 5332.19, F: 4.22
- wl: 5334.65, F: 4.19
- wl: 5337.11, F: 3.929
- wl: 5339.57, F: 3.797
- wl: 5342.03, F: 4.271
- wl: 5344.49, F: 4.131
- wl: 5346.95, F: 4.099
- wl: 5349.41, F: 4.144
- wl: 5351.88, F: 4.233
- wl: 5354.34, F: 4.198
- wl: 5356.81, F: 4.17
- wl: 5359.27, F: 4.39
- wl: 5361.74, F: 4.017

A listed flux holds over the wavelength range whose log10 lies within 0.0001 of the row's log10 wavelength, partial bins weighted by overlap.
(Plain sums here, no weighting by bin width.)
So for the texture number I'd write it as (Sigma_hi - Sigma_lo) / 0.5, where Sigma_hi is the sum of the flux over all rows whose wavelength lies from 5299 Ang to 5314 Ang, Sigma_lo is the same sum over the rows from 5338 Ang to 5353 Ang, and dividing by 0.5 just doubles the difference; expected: 2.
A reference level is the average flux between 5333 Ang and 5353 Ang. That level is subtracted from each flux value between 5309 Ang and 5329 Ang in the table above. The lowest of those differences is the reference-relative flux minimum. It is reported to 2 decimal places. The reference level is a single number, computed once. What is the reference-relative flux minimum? -0.49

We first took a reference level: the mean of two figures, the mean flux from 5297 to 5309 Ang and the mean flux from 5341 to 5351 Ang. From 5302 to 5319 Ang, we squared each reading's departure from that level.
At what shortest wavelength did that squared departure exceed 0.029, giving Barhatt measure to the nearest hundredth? 5305.25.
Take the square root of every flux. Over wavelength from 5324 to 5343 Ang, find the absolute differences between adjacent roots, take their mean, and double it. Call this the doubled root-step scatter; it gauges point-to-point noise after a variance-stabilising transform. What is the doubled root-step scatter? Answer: 0.13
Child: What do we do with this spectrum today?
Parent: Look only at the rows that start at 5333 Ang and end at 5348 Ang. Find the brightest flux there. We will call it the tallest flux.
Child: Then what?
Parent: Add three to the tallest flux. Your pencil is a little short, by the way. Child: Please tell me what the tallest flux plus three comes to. 7.27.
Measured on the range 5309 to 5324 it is 7.37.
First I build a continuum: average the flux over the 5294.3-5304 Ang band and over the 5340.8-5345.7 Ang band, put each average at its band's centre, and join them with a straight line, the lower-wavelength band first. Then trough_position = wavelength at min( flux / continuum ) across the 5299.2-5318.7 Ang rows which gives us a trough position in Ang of 5312.59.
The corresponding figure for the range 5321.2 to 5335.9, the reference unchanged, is 5327.29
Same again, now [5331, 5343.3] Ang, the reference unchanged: 5339.57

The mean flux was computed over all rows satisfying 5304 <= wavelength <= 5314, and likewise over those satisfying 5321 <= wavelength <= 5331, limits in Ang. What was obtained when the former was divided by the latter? 1.11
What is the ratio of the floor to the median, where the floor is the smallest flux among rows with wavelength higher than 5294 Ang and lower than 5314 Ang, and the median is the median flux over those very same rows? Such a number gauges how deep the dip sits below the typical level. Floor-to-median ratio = 0.924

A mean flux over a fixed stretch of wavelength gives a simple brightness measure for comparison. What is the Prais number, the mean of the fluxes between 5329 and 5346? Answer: 4.08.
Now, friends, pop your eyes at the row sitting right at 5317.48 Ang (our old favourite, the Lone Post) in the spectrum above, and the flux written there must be 4.142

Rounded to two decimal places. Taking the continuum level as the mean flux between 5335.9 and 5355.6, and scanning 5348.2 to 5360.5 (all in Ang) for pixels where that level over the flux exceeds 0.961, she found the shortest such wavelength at 5349.41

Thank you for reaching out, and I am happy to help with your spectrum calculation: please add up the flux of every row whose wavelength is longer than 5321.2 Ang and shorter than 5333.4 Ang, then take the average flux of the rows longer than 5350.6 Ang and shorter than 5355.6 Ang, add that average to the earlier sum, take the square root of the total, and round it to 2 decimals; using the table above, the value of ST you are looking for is 4.88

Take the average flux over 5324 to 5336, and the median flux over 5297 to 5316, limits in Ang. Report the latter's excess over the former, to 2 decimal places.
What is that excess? 0.28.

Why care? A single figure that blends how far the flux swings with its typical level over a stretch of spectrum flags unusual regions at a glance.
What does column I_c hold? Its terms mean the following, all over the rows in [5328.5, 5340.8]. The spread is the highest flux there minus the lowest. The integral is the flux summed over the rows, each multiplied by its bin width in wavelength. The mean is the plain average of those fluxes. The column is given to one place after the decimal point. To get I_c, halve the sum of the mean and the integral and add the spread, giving 27.2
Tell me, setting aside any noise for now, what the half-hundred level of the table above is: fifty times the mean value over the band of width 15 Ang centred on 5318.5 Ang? 205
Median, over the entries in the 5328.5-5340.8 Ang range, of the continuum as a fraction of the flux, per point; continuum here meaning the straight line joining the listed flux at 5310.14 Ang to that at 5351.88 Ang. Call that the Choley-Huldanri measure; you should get 1.08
